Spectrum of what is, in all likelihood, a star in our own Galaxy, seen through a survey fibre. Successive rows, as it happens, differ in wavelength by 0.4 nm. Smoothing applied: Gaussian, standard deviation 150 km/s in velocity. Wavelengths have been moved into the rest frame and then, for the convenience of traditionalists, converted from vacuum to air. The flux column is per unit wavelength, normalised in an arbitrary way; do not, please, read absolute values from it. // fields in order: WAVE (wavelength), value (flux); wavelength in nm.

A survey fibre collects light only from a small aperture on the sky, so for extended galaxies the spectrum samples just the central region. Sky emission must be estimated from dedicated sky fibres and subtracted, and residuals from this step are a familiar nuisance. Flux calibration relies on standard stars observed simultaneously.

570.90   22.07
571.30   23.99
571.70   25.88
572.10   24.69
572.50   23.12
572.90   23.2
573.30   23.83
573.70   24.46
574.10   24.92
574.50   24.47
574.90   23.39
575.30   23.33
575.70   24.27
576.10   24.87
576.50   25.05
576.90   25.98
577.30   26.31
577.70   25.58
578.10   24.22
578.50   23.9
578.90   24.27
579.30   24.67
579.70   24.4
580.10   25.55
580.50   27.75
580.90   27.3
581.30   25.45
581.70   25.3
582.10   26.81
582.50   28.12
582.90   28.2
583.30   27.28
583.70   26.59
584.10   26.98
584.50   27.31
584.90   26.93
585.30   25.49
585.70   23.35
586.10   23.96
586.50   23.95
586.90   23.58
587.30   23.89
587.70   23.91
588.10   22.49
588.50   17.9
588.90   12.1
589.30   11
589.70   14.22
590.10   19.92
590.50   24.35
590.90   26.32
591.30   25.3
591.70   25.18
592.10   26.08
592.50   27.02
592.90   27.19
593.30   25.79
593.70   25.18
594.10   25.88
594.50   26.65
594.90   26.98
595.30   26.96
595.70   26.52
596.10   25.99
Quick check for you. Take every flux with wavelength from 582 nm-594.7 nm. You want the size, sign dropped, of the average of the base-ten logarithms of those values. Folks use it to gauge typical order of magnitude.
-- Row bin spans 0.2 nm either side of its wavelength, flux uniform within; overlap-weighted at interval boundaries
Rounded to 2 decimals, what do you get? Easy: 1.37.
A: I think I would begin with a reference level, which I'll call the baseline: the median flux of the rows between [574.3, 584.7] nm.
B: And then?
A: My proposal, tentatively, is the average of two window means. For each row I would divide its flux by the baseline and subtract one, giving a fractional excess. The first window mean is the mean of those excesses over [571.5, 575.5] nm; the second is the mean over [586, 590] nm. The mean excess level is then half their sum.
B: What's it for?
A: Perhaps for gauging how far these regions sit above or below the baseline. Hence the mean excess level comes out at -0.14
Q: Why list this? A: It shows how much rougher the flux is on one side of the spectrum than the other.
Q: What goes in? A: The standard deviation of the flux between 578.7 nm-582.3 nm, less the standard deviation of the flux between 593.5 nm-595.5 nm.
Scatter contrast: 0.5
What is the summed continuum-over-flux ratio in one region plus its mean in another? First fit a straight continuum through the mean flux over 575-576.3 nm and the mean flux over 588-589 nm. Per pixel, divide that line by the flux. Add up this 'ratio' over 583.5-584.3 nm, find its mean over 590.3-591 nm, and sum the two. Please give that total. 2.1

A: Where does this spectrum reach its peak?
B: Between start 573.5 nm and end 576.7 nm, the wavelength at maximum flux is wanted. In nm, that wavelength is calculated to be 576.50 nm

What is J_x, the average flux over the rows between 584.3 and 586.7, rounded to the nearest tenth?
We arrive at 25.2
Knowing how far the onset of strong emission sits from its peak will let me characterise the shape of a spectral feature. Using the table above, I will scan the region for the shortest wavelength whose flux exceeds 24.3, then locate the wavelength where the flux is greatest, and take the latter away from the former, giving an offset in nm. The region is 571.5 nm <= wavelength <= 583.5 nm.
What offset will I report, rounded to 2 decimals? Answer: -11.20 nm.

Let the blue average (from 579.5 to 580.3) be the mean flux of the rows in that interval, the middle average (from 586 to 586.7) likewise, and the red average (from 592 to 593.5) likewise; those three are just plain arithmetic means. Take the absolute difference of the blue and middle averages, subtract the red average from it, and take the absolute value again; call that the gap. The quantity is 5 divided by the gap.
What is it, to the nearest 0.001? 0.196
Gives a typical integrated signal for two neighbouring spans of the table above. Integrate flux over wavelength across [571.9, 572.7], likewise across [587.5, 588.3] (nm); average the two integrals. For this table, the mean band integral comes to 18.8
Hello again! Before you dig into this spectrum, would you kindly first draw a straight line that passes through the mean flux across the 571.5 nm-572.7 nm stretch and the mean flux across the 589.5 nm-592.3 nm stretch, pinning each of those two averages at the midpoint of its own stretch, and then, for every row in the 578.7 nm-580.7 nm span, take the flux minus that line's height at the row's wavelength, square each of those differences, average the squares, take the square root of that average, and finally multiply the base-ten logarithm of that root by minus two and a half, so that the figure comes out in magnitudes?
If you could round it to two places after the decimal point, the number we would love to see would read -0.70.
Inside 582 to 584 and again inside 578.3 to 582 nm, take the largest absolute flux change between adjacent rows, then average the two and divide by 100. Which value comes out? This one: 0.018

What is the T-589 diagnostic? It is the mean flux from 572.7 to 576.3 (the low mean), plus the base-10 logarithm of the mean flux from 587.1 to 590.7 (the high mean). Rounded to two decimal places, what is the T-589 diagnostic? 25.36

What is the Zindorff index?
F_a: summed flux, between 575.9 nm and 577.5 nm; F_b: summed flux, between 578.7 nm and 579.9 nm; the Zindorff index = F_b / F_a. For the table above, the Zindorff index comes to 0.72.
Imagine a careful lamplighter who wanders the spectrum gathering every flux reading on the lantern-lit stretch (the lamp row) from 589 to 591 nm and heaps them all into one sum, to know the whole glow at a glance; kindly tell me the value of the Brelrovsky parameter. 96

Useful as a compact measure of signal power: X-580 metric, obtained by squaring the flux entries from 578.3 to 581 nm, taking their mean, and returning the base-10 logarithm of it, 2.81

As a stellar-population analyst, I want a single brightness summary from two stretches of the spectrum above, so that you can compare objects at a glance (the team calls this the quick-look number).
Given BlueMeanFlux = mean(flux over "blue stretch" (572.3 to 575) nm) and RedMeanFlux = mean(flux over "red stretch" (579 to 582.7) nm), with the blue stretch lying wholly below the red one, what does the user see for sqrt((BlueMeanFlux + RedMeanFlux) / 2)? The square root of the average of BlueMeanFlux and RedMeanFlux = 5.00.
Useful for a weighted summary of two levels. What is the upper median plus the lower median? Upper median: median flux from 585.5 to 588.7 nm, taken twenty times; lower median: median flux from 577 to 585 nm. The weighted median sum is 501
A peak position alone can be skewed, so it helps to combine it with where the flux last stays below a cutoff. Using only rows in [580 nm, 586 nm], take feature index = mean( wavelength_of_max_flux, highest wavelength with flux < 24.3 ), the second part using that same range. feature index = 584.30 nm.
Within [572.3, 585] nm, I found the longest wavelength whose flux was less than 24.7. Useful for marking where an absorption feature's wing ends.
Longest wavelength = 579.70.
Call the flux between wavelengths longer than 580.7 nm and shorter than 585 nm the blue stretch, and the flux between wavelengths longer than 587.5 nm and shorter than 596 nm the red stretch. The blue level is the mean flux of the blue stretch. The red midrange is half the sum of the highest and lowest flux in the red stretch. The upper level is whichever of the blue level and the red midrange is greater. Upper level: 26.9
